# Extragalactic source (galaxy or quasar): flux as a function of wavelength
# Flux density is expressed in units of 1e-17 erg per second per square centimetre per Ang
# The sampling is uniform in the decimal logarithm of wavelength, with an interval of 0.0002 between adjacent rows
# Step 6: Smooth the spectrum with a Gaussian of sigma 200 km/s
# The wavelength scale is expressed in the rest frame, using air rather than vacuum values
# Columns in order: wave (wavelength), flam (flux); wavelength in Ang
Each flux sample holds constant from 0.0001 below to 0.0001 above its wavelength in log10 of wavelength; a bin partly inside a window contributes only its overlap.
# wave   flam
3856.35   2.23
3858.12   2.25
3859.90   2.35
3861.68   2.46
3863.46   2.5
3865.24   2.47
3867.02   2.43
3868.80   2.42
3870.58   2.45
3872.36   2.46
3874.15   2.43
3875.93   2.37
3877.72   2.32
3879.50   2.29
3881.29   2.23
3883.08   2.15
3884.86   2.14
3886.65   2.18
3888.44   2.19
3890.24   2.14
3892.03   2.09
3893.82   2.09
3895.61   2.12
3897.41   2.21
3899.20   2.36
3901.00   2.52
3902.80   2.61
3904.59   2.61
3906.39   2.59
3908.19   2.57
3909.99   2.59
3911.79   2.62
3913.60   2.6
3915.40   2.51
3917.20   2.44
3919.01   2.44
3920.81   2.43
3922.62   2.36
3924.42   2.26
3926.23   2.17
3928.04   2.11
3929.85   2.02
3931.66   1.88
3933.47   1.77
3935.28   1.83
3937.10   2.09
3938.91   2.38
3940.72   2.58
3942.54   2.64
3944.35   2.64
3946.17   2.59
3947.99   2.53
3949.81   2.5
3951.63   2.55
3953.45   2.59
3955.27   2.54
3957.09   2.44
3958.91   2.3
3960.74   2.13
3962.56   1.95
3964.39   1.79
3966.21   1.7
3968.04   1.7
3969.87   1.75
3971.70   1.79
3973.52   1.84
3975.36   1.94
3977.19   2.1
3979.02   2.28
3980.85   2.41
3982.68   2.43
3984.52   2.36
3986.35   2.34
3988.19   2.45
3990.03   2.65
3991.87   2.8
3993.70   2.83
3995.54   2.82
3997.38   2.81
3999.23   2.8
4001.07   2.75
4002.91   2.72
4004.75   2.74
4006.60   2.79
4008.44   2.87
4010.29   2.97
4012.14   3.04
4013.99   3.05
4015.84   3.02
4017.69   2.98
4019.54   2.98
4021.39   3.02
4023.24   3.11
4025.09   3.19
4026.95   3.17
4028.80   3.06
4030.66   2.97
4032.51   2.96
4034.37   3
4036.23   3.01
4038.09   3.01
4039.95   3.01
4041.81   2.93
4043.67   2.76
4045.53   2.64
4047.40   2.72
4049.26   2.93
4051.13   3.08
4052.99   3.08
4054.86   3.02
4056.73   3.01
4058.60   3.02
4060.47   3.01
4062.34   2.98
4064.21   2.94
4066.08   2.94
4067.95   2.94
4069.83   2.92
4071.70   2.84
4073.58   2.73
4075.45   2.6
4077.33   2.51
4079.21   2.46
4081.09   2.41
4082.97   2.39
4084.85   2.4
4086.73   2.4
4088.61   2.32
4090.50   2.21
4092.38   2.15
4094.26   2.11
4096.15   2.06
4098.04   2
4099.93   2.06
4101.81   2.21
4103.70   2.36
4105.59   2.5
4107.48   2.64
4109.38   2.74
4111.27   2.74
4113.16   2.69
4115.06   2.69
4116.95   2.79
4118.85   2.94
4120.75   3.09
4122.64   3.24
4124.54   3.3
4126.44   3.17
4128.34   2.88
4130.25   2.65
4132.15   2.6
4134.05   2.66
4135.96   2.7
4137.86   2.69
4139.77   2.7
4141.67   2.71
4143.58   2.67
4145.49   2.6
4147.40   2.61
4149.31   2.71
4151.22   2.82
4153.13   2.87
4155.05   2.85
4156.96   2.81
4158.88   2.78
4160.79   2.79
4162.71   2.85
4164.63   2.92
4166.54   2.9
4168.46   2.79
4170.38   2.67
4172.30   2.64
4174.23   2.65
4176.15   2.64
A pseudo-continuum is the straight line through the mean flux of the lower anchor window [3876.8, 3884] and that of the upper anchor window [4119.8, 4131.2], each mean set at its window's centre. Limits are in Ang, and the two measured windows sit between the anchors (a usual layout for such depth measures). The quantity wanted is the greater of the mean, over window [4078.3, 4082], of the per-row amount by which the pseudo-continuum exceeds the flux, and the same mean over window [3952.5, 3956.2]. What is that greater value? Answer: 0.47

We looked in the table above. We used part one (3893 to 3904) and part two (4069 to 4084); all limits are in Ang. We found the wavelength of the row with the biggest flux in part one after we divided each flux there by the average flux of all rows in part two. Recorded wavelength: 3902.80 Ang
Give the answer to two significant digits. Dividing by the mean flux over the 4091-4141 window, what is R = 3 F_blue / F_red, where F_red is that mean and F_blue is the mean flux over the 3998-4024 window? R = 3.3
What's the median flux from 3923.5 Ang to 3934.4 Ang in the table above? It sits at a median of 2.1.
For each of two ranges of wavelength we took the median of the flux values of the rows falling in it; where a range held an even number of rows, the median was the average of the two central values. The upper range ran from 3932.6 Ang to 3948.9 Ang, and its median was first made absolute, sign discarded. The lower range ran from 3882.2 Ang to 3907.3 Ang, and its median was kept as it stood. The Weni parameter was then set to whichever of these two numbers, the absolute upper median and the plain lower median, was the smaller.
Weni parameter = 2.2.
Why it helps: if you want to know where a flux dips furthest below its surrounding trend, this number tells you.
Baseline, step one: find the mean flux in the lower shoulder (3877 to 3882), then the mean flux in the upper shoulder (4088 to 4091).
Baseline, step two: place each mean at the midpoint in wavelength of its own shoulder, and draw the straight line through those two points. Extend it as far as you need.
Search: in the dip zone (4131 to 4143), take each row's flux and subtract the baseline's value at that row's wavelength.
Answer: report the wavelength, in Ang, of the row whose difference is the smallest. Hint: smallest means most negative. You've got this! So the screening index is 4132.15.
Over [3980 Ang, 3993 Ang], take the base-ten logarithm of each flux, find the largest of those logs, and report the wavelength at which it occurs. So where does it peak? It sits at 3991.87 Ang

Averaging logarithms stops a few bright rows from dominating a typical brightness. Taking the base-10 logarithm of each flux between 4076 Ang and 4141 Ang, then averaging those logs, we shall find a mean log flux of 0.41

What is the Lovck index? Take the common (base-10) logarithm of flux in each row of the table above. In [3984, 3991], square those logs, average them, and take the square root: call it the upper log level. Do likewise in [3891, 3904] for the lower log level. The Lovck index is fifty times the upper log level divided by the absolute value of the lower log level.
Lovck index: 54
